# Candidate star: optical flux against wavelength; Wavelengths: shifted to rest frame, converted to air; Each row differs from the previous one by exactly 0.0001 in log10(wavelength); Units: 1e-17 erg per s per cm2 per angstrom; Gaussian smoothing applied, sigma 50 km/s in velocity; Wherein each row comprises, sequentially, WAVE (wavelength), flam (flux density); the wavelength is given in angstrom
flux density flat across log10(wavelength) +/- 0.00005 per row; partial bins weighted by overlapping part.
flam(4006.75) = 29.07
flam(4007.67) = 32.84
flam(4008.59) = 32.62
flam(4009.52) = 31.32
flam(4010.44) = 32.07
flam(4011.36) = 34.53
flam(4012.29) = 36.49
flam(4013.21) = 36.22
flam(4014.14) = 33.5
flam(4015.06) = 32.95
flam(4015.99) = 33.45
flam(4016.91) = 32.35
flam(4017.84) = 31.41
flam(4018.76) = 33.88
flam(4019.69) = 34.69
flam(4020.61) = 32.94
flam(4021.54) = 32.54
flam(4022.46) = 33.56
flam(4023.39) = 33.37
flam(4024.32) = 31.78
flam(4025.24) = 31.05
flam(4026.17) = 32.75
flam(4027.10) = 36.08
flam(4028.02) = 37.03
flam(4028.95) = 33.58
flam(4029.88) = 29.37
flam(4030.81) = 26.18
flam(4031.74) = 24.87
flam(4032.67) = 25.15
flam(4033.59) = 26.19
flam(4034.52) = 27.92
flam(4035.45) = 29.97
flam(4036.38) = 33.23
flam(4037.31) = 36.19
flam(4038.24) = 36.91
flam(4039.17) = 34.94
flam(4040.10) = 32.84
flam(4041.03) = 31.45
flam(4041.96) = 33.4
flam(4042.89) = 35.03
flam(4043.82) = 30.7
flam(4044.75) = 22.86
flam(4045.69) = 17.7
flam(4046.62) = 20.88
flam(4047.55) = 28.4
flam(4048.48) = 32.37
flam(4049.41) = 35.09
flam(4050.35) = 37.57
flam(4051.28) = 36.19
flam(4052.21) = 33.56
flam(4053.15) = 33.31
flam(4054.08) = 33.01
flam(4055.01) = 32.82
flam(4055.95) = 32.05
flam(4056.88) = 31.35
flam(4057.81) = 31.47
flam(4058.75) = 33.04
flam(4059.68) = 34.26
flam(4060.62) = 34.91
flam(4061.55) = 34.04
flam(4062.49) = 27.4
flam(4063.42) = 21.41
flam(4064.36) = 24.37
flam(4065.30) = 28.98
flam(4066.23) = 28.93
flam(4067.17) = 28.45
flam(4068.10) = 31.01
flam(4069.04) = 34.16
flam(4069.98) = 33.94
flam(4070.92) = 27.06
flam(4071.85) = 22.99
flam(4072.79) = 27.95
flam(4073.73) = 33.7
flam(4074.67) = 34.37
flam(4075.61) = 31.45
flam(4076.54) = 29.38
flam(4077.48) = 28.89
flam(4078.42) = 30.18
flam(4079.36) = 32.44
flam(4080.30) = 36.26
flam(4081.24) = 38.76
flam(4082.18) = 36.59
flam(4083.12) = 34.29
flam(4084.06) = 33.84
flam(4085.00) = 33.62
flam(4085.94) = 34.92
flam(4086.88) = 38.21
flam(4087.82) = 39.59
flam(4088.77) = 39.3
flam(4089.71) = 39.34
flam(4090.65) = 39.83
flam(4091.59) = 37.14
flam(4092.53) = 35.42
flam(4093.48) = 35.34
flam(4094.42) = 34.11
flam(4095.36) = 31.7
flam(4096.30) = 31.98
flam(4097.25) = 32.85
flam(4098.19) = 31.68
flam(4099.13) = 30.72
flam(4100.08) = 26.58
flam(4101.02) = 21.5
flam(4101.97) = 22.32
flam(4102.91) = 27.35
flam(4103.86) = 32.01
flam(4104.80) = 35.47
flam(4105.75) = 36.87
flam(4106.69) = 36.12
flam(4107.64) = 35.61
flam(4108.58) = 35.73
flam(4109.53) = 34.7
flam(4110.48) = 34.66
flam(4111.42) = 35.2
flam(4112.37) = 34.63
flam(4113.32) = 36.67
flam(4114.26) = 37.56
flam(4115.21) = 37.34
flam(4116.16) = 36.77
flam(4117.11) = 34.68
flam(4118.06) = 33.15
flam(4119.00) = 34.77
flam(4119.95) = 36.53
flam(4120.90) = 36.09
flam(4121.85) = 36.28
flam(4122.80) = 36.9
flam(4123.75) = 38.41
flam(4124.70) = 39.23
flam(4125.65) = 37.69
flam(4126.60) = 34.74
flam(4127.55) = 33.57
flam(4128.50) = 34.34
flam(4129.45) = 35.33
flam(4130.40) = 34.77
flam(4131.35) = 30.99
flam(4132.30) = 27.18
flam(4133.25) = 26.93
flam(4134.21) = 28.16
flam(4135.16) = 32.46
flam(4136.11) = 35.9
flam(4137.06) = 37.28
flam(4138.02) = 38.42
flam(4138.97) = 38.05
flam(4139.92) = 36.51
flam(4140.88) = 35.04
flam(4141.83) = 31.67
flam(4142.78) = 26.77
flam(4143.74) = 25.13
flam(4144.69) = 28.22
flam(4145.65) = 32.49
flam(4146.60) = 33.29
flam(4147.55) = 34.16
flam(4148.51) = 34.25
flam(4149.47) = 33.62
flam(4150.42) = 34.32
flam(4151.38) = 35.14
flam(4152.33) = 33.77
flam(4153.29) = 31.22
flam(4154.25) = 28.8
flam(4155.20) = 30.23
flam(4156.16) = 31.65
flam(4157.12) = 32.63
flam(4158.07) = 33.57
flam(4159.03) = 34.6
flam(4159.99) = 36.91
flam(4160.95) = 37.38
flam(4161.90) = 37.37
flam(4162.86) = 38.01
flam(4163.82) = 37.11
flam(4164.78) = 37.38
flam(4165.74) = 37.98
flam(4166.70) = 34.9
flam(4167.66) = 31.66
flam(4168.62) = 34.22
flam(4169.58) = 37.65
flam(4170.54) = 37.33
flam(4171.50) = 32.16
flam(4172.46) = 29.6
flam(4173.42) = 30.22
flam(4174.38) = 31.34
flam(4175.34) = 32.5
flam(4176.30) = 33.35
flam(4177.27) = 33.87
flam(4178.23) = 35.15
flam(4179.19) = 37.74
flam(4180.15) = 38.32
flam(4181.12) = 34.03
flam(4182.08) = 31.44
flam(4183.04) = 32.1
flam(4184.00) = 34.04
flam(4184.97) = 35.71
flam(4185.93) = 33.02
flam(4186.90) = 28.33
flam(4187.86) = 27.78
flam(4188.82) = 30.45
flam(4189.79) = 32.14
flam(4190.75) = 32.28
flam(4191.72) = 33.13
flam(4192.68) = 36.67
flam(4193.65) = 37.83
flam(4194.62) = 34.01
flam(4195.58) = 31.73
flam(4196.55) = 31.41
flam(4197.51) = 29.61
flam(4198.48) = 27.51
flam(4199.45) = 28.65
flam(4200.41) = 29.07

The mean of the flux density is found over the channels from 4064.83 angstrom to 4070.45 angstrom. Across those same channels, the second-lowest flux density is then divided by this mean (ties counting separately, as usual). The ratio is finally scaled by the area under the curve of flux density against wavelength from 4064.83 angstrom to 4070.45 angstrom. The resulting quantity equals 163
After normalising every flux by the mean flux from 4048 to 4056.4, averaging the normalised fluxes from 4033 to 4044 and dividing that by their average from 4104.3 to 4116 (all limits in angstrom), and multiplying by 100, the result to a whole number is 90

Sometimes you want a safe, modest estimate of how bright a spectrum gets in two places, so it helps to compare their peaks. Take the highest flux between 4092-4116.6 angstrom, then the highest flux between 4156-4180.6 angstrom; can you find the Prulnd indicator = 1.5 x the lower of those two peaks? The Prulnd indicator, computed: 56.3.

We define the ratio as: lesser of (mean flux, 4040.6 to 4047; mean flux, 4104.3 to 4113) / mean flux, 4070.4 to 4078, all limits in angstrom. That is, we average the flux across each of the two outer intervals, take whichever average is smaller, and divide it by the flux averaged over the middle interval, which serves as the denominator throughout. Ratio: 0.931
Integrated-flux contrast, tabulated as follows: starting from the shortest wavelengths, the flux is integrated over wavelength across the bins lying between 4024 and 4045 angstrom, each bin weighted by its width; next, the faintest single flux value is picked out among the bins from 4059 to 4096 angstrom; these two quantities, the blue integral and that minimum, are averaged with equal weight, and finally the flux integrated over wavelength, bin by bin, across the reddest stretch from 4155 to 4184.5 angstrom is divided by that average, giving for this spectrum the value 3.0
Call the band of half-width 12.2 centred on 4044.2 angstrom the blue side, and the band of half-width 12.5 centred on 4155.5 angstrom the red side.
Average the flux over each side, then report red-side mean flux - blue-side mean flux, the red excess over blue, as 2.5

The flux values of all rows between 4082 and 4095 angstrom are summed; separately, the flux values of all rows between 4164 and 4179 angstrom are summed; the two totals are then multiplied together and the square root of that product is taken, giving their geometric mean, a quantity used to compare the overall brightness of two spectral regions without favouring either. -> 510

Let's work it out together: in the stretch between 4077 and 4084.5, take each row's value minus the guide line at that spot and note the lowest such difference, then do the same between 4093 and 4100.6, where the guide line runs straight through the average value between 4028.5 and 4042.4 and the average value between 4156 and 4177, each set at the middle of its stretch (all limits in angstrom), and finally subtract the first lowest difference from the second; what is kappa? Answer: -3.0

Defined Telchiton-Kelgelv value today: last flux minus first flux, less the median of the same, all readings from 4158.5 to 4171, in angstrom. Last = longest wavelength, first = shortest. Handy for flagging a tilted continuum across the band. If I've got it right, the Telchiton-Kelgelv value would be -34.6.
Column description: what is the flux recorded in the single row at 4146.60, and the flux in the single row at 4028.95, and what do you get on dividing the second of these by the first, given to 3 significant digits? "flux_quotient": 1.01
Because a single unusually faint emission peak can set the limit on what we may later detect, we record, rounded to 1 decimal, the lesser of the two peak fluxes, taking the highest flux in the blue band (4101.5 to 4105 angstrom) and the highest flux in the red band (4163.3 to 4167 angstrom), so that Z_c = 35.5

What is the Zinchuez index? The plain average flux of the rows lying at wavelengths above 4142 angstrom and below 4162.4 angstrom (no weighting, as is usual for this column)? 32.6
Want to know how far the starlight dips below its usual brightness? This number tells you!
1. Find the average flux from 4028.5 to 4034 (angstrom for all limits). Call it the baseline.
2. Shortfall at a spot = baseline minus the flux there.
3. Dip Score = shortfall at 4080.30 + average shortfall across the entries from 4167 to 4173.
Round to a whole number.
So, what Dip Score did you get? -15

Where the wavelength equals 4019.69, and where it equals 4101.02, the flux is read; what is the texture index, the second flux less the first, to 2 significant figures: -13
